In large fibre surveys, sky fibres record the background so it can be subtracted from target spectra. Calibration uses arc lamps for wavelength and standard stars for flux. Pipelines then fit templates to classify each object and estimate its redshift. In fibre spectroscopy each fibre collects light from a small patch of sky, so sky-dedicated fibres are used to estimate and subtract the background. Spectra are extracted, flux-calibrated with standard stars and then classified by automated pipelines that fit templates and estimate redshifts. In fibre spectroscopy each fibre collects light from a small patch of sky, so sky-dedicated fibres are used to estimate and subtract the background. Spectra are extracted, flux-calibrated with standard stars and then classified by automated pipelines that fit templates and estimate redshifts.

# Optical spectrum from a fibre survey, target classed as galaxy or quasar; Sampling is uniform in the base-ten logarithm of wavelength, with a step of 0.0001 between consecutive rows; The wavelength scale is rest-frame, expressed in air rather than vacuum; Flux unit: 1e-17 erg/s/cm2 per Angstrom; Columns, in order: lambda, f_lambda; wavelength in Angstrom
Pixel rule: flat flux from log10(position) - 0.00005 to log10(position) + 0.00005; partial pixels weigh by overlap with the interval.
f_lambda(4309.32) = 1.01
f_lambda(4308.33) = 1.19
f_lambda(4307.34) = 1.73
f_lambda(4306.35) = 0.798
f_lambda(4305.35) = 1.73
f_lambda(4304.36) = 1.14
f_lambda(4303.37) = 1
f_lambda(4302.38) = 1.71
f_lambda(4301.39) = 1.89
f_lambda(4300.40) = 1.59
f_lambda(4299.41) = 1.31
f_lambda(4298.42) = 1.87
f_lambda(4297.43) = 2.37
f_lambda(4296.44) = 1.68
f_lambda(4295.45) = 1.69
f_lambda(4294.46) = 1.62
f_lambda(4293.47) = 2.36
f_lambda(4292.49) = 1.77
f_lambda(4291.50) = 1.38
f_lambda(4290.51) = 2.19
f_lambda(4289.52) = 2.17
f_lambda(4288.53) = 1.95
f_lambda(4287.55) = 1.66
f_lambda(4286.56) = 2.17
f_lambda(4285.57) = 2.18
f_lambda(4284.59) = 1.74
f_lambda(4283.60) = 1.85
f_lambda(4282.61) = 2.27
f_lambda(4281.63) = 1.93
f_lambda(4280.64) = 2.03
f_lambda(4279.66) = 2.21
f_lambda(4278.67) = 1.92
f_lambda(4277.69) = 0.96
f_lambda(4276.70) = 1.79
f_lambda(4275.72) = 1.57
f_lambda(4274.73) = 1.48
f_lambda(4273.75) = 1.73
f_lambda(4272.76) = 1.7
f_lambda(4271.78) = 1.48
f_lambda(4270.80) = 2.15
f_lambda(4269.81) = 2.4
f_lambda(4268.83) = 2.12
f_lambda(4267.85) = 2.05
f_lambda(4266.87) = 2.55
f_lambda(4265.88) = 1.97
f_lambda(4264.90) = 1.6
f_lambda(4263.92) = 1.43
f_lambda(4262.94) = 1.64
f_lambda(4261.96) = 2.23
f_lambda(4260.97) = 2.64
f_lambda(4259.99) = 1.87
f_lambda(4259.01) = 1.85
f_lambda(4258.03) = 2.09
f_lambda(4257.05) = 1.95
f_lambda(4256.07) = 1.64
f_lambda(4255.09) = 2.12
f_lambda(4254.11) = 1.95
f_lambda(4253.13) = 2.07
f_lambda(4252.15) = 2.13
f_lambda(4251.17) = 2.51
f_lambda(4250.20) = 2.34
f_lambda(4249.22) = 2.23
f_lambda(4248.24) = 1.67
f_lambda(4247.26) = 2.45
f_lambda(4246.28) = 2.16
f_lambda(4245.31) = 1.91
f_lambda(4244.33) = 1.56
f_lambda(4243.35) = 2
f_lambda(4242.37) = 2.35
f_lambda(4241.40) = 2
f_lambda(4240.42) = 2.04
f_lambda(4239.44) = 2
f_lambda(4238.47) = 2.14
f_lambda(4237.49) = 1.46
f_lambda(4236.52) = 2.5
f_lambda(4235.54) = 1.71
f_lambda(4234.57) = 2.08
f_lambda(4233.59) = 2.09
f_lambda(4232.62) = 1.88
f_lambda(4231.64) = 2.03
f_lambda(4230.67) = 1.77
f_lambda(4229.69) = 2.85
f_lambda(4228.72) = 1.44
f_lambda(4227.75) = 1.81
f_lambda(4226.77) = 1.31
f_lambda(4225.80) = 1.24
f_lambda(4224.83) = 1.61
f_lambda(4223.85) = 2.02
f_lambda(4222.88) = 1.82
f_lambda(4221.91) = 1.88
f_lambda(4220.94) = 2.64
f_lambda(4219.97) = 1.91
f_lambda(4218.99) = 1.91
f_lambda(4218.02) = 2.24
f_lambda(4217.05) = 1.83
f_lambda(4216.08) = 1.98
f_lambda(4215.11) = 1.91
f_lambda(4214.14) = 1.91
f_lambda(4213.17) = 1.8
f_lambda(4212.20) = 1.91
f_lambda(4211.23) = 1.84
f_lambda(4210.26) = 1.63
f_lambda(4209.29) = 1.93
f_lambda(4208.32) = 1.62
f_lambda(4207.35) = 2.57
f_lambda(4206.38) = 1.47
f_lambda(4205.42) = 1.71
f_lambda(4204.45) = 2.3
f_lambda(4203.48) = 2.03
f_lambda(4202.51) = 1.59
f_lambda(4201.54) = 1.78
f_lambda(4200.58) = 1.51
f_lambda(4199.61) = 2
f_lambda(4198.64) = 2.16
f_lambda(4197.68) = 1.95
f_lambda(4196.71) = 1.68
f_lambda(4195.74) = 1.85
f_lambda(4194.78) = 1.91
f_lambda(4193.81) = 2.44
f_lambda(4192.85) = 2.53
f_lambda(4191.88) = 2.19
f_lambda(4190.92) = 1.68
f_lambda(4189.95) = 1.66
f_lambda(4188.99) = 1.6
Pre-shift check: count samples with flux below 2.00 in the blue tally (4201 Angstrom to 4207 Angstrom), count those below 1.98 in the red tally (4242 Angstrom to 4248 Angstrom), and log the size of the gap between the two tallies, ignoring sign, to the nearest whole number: 2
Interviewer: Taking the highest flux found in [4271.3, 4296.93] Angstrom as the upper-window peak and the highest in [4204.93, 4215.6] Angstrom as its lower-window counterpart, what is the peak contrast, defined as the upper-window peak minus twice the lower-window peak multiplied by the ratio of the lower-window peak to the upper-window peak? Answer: -3.2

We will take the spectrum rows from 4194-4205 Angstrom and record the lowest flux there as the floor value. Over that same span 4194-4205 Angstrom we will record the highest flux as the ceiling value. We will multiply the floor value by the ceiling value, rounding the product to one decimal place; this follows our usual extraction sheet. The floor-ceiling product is 3.5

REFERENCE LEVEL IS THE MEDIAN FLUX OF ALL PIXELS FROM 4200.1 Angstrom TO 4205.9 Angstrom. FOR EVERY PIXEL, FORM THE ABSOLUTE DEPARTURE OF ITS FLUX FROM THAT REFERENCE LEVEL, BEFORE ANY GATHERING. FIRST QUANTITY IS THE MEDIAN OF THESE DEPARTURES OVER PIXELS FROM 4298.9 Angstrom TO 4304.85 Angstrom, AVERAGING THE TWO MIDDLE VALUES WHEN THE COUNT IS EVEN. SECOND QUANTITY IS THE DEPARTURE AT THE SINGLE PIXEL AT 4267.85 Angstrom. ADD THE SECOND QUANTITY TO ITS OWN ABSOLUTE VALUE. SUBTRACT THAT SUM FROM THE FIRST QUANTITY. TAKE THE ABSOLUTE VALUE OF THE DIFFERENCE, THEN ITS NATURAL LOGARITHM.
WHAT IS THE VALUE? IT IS -1.2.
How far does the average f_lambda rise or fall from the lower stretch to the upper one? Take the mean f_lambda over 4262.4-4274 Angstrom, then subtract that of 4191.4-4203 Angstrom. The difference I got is -0.06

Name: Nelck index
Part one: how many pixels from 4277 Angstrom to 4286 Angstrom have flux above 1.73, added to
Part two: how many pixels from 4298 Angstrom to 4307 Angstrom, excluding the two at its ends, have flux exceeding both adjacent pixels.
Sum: 10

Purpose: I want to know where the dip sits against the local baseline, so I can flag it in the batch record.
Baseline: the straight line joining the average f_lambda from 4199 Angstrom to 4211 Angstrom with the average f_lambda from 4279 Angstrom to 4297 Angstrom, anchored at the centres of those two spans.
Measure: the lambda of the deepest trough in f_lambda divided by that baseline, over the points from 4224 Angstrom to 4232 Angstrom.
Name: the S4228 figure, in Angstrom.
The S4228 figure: 4225.80 Angstrom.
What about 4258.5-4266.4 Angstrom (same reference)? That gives 4263.92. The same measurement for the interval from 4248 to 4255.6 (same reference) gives 4248.24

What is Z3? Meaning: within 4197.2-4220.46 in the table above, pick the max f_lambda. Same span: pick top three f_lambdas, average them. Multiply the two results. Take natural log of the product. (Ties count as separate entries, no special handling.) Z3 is 1.81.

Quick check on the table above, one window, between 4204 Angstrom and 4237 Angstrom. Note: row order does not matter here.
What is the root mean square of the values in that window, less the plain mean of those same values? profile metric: 0.032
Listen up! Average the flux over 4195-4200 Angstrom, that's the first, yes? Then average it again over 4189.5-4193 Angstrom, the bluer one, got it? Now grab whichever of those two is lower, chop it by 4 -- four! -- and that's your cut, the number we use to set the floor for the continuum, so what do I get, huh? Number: 0.48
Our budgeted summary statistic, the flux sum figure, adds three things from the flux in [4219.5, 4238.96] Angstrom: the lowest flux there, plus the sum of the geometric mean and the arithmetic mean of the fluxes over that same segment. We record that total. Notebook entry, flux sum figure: 5.0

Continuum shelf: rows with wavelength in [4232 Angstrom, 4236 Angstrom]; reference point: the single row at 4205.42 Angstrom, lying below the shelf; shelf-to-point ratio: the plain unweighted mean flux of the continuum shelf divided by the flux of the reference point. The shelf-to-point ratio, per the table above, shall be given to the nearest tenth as 1.1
